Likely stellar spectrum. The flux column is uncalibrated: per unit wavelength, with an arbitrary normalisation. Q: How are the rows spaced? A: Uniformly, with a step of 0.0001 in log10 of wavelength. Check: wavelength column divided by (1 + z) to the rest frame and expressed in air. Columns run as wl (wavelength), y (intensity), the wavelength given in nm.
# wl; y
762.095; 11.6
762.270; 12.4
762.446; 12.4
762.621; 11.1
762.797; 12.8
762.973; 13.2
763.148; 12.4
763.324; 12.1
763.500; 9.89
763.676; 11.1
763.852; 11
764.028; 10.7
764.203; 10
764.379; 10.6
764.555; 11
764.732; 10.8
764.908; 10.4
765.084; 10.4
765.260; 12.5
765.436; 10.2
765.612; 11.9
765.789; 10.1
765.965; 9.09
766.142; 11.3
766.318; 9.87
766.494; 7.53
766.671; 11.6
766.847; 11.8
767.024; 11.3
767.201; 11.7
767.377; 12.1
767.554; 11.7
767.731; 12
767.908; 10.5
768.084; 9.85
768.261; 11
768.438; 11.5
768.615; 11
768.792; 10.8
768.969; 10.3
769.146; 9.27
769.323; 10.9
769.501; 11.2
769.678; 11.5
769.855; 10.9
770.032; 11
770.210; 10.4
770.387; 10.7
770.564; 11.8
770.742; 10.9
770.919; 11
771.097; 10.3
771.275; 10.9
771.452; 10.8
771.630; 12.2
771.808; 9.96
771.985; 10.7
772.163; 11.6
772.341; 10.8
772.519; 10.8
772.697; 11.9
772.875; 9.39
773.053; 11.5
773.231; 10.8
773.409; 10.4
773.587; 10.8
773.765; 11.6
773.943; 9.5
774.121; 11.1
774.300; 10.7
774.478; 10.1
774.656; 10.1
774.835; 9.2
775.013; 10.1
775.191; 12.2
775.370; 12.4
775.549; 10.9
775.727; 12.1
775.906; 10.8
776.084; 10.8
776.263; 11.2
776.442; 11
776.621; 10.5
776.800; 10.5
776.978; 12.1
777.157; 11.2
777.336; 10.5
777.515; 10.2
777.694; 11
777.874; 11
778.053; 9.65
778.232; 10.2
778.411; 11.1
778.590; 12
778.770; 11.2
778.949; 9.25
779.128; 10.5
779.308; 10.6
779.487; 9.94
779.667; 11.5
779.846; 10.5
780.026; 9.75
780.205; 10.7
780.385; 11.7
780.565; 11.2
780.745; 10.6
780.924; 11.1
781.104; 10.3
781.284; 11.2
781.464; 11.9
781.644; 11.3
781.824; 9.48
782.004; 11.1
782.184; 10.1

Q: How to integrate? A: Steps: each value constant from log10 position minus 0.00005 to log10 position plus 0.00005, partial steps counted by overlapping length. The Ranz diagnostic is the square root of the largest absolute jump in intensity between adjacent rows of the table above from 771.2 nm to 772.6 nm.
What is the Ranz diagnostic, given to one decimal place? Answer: 1.5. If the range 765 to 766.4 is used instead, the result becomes 1.5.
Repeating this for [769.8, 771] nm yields 1.0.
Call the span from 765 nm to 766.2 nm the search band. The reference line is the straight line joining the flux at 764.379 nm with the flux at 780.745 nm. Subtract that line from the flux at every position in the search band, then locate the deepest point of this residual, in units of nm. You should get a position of 765.965 nm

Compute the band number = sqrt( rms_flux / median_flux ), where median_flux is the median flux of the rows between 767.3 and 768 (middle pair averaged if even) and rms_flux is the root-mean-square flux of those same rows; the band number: 0.989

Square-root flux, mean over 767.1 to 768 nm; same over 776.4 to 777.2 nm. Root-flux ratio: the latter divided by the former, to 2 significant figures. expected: 0.98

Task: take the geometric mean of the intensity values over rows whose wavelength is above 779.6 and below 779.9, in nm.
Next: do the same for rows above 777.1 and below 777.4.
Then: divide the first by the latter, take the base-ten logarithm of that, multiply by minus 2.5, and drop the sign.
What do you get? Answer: 0.01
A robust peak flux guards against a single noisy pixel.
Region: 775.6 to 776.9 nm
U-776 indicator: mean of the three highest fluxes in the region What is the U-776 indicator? 11.4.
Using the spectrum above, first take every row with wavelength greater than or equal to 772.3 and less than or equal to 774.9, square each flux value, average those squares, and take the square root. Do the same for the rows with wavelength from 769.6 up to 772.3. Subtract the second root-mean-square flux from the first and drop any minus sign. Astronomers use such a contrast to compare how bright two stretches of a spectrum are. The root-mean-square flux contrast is 0.38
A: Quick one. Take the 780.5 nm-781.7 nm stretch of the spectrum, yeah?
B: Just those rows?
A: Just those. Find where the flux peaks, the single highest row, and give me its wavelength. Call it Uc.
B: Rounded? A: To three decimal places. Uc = 781.464 nm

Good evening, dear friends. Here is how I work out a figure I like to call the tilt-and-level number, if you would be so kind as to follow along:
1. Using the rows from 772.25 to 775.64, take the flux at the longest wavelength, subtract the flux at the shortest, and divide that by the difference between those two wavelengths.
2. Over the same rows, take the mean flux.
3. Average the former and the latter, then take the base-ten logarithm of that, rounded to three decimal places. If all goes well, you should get 0.732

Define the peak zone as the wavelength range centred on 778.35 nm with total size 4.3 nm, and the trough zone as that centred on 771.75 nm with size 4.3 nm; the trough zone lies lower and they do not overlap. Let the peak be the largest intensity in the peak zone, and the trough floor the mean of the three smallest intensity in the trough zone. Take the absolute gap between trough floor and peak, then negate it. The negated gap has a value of -2.2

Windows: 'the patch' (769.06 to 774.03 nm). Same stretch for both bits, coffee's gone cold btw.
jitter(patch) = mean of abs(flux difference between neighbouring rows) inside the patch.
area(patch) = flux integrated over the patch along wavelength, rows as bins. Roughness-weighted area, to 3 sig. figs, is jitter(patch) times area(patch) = 47.0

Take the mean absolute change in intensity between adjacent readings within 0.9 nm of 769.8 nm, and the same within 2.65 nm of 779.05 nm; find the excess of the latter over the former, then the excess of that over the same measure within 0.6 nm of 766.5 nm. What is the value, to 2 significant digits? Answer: -1.7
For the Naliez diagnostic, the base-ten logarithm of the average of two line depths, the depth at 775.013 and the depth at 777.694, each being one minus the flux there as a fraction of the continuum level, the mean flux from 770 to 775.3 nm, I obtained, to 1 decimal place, -1.7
